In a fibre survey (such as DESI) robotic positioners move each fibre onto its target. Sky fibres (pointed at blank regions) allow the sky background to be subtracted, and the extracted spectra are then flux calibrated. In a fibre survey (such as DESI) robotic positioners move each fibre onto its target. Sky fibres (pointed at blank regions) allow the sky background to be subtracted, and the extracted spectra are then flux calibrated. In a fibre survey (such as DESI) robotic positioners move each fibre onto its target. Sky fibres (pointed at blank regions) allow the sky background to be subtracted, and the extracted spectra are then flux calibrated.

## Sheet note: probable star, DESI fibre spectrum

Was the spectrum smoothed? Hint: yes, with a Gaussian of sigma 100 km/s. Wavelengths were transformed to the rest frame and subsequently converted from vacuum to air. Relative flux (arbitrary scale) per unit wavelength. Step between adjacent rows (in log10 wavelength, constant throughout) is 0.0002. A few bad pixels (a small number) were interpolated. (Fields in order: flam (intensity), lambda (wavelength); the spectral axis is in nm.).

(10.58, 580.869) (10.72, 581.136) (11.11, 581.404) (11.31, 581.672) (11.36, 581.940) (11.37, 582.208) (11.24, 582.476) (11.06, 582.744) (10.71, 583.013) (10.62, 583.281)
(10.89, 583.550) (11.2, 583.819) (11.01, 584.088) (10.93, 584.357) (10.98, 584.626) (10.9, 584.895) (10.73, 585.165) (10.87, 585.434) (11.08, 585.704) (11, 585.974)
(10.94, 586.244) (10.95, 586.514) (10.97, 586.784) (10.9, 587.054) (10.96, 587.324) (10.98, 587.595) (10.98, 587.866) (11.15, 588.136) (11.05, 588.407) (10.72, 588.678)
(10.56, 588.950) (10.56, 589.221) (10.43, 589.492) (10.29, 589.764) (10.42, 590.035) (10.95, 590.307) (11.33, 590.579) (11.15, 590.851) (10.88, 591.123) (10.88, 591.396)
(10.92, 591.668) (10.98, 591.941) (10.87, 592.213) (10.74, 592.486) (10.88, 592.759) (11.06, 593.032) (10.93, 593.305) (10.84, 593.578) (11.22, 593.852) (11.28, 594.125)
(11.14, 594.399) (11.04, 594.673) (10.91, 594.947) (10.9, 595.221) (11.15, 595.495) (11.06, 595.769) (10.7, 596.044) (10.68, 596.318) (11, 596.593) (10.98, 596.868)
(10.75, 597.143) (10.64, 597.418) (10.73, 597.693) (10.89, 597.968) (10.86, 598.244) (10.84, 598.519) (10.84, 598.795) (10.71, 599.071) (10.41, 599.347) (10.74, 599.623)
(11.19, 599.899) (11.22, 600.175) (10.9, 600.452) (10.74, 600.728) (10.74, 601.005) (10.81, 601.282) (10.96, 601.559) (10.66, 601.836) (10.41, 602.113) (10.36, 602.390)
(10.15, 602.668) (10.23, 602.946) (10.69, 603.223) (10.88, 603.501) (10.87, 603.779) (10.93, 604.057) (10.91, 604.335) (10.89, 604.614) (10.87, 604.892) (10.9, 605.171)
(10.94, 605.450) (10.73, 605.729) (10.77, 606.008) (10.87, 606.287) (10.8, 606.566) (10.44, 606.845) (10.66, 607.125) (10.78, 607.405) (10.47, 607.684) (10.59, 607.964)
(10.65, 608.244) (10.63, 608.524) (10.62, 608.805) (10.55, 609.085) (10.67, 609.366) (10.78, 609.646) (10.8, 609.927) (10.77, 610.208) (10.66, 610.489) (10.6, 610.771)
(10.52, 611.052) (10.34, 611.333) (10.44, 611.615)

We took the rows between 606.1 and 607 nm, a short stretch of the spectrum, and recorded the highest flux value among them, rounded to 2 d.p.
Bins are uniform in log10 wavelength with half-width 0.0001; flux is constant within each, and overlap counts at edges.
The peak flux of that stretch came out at 10.87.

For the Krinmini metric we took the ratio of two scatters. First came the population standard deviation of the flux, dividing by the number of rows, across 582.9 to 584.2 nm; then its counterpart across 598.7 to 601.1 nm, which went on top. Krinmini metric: 1.1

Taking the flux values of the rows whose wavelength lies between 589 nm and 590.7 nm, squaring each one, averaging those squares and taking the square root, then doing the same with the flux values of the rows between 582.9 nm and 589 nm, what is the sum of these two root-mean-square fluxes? 21.6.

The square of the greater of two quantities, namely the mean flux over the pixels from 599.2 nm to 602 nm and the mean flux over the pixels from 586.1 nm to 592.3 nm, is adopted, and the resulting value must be 118.0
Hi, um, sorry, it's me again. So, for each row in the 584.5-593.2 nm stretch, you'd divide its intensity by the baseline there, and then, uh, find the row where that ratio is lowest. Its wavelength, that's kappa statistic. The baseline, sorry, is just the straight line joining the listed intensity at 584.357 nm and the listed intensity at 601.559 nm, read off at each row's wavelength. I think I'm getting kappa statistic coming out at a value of 589.764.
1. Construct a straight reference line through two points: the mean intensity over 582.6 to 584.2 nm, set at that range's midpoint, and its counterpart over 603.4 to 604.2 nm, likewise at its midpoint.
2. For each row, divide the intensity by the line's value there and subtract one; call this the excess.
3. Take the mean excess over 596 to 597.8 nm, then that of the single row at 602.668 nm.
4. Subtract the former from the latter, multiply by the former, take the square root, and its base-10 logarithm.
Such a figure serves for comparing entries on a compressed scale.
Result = -1.60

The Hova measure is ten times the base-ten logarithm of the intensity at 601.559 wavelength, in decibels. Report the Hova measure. 10.4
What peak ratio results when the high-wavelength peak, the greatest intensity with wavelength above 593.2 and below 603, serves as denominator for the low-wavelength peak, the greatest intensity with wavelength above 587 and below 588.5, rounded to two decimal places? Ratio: 0.99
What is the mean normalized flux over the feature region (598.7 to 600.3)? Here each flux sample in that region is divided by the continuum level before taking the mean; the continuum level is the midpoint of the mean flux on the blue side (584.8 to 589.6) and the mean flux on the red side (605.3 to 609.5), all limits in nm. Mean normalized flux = 1.01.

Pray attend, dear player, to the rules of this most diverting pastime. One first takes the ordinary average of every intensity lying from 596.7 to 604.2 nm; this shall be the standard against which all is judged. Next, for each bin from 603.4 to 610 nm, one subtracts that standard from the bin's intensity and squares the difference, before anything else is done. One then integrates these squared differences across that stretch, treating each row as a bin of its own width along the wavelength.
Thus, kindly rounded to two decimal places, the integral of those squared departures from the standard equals 0.14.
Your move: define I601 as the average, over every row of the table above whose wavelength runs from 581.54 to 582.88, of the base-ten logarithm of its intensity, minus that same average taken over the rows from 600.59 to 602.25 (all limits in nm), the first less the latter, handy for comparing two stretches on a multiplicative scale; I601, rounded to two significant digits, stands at 0.022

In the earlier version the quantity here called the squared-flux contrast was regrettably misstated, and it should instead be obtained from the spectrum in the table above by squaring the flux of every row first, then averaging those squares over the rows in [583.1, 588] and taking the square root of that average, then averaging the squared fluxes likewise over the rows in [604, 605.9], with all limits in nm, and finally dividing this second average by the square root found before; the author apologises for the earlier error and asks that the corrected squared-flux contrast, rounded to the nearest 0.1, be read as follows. 10.8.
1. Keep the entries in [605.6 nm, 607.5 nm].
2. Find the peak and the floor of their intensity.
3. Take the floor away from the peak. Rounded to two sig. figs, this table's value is 0.43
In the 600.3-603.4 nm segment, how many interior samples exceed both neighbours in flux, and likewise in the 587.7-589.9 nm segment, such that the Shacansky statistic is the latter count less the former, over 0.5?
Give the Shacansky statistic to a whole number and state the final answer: 0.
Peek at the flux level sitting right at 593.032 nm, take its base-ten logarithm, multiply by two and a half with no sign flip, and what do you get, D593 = 2.61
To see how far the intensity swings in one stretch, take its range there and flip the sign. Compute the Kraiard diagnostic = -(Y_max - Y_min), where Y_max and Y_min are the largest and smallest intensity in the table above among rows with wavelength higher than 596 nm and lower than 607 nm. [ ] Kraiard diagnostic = -1.1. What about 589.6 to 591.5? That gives -1.0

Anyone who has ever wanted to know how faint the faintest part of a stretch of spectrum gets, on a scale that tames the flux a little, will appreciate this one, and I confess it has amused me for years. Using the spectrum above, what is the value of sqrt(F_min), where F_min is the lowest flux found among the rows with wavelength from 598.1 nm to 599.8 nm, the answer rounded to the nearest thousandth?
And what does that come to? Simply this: 3.226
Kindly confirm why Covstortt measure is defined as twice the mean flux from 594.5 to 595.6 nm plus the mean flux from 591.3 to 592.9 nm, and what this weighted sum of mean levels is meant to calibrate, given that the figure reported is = 32.88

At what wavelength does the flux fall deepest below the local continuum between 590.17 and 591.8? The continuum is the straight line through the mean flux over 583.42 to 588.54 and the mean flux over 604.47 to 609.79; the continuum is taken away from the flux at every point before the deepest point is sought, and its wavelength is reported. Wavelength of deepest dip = 591.123 nm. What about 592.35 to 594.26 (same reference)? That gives 592.486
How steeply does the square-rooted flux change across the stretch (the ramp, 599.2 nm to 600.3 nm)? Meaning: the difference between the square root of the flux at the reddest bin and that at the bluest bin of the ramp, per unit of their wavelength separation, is 0.15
